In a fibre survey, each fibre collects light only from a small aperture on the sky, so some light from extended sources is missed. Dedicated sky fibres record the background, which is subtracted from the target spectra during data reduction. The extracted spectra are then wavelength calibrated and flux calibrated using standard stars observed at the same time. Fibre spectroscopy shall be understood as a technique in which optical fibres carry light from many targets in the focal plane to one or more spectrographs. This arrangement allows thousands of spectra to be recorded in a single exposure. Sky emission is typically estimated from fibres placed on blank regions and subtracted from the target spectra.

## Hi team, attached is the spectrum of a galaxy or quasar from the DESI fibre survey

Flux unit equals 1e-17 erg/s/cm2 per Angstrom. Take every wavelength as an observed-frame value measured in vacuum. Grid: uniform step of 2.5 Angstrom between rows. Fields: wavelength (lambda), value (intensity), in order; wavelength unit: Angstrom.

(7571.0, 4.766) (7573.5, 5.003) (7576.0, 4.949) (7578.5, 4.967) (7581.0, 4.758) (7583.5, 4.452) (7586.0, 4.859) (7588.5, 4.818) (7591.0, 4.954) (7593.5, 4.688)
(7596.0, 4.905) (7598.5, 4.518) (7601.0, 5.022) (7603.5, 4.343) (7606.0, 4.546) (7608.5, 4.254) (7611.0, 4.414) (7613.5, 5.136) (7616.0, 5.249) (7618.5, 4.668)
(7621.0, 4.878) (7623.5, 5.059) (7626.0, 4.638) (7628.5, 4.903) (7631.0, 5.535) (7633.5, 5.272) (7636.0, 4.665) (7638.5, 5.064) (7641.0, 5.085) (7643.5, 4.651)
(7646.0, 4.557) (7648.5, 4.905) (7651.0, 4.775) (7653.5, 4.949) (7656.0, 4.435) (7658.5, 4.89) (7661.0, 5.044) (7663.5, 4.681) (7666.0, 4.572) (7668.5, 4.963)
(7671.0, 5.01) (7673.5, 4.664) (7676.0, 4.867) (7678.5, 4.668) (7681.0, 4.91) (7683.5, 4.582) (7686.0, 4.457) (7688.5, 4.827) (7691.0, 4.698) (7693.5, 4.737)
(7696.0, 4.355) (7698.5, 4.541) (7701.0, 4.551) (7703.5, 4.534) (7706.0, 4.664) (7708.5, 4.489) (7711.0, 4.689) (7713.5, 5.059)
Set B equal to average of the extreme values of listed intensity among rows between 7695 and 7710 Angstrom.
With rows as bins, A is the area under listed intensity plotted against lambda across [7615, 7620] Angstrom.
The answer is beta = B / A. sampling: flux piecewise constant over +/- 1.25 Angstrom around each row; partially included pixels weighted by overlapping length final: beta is 0.183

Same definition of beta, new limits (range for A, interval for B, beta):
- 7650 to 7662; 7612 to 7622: 0.086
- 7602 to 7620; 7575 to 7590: 0.056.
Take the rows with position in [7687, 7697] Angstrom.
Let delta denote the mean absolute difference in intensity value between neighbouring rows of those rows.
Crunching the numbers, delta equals 0.18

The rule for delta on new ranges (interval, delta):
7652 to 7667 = 0.32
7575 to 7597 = 0.20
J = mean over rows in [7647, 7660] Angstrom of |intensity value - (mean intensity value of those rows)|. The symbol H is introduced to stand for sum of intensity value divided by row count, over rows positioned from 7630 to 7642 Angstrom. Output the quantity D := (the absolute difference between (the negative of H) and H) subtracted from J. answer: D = -10.1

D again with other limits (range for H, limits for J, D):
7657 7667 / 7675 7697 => -9.4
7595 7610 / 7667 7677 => -9.1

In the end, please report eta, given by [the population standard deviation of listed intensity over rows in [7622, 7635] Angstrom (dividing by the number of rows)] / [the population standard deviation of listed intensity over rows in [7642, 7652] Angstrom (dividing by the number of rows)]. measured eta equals 2.3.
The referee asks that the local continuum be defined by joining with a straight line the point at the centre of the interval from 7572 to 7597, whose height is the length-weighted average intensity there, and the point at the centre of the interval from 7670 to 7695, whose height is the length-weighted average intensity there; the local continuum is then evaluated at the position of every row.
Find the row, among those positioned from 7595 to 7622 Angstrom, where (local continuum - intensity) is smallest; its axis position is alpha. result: 7616.0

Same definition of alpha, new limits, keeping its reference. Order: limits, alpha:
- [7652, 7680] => 7661.0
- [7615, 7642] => 7631.0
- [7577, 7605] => 7601.0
